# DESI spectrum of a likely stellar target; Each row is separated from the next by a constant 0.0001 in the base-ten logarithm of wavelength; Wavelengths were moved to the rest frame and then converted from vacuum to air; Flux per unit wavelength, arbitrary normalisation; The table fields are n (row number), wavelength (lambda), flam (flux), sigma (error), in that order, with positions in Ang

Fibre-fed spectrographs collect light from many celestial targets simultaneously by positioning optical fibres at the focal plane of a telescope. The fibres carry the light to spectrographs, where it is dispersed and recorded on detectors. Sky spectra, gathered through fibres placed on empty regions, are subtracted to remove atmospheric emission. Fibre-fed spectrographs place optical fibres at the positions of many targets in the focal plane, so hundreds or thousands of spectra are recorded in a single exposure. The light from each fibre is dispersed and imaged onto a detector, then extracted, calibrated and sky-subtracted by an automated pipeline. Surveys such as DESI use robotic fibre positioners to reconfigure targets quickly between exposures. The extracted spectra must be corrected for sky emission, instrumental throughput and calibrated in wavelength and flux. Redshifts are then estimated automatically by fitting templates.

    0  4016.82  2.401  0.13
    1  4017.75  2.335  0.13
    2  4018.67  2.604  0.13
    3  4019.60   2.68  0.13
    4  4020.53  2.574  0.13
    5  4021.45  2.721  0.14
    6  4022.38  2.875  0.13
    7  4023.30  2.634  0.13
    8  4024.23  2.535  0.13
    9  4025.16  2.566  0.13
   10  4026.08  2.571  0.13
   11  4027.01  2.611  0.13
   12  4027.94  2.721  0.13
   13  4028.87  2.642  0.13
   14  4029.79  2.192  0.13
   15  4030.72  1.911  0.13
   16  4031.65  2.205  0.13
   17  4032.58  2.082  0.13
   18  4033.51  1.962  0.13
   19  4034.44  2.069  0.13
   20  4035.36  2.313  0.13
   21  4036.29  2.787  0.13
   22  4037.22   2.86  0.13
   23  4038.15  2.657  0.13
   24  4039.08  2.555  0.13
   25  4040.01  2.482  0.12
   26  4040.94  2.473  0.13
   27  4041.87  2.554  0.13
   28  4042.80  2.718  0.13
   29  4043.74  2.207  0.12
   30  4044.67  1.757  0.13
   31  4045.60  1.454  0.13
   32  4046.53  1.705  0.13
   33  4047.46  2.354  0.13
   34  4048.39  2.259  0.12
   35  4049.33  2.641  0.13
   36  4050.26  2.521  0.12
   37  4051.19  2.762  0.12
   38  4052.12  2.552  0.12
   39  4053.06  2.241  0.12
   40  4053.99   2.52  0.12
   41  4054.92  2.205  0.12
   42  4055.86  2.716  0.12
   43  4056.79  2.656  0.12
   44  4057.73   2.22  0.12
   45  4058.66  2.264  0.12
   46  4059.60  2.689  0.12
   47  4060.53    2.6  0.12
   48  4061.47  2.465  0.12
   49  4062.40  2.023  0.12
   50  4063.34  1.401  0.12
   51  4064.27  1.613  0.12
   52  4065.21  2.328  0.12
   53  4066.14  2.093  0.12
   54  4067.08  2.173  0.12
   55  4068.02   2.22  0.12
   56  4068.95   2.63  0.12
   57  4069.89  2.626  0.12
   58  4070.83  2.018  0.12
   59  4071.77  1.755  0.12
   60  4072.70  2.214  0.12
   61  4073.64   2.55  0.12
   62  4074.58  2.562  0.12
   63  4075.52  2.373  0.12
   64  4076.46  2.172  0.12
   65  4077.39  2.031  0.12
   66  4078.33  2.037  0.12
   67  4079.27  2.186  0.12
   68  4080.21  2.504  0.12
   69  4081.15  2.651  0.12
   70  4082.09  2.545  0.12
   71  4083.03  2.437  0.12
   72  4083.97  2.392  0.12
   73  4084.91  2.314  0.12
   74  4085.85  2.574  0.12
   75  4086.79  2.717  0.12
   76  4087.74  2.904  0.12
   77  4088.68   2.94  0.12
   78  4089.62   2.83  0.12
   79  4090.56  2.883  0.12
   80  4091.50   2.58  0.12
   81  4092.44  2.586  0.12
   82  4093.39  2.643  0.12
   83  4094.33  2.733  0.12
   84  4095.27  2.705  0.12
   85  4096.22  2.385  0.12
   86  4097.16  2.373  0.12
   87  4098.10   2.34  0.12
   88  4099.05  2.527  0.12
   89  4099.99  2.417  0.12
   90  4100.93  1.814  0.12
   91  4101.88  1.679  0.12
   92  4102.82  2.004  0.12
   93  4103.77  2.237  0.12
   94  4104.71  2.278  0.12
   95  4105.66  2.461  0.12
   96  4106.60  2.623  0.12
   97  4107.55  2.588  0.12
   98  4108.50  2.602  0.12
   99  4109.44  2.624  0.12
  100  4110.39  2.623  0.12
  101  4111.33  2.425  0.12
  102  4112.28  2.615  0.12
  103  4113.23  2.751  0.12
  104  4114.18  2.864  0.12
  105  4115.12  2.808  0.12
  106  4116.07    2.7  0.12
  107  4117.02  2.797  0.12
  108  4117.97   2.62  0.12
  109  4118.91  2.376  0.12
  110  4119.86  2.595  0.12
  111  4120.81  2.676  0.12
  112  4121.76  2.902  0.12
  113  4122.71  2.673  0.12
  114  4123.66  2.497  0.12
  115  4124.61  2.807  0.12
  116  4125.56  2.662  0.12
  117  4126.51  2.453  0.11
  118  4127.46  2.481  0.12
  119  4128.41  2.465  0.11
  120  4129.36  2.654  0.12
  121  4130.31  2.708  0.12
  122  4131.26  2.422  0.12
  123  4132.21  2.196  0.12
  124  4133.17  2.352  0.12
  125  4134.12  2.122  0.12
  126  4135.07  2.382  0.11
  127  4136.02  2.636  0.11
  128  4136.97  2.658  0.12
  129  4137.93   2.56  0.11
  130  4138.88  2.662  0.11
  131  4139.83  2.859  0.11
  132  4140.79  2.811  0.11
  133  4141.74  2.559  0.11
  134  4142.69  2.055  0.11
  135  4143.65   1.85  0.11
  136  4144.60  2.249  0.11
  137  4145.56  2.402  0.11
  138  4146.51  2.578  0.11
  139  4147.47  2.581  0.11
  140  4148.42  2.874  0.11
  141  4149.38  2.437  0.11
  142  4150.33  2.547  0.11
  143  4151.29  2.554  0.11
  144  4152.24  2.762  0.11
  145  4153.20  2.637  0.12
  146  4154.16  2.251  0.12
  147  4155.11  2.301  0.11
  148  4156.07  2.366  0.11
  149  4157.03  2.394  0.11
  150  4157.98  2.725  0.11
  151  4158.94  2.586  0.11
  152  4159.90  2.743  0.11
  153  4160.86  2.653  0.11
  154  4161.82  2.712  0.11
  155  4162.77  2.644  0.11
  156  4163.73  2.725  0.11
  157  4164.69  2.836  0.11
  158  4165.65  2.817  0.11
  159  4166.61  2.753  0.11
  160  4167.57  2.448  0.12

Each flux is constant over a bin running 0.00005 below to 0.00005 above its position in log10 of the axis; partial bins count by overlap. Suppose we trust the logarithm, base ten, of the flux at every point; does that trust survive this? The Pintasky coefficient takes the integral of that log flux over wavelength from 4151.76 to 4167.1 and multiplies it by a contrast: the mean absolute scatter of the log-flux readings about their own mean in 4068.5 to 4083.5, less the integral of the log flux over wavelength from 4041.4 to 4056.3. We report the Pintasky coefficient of -34.0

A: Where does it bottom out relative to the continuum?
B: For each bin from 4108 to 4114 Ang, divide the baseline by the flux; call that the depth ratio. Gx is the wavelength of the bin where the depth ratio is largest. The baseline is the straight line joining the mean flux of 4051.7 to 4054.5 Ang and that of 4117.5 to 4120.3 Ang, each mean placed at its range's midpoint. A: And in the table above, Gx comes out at 4111.33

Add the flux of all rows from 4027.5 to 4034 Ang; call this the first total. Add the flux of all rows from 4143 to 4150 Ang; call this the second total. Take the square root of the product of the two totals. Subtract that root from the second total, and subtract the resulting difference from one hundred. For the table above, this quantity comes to 99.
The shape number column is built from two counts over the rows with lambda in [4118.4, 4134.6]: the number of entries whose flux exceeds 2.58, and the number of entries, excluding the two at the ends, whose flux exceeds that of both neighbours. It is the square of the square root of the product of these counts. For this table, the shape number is 40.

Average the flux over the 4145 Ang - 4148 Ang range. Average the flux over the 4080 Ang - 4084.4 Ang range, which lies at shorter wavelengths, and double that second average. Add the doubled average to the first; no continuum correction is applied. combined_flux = 7.53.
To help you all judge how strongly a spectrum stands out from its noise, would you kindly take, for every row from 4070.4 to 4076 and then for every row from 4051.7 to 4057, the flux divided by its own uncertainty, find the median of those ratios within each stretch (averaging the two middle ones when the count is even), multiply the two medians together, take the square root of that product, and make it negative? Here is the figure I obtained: -20.1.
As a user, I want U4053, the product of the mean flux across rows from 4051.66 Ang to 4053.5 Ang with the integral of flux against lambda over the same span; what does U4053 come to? 11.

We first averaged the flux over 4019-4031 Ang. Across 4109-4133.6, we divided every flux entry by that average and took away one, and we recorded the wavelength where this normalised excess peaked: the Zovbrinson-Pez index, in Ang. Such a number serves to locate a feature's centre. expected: 4121.76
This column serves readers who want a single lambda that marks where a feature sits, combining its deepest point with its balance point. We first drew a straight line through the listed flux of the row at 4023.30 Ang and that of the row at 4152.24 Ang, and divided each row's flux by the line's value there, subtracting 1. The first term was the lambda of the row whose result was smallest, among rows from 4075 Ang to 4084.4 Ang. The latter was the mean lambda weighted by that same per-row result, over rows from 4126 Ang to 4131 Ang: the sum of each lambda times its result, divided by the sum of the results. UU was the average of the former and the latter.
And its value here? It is 4102.6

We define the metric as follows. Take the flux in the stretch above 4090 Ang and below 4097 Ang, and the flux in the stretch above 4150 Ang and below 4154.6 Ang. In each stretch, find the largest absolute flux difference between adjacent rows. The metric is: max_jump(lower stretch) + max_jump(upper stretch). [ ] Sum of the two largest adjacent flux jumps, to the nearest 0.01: 0.71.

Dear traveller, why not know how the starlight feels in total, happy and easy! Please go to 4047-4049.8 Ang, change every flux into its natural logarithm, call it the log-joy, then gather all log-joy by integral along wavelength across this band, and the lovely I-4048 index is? 2.46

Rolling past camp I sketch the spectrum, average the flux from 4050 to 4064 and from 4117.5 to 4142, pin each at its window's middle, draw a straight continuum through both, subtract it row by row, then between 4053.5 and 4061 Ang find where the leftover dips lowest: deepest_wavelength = 4054.92 Ang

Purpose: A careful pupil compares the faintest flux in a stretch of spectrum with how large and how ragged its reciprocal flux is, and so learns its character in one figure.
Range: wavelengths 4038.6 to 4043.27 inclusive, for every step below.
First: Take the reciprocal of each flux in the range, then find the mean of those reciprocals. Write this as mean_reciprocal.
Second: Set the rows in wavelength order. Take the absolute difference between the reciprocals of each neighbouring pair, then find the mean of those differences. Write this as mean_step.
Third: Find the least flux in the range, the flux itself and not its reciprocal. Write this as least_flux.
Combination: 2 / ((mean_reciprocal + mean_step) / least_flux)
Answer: 12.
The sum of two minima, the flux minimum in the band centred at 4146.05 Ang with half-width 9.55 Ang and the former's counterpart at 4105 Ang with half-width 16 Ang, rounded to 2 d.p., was 3.53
